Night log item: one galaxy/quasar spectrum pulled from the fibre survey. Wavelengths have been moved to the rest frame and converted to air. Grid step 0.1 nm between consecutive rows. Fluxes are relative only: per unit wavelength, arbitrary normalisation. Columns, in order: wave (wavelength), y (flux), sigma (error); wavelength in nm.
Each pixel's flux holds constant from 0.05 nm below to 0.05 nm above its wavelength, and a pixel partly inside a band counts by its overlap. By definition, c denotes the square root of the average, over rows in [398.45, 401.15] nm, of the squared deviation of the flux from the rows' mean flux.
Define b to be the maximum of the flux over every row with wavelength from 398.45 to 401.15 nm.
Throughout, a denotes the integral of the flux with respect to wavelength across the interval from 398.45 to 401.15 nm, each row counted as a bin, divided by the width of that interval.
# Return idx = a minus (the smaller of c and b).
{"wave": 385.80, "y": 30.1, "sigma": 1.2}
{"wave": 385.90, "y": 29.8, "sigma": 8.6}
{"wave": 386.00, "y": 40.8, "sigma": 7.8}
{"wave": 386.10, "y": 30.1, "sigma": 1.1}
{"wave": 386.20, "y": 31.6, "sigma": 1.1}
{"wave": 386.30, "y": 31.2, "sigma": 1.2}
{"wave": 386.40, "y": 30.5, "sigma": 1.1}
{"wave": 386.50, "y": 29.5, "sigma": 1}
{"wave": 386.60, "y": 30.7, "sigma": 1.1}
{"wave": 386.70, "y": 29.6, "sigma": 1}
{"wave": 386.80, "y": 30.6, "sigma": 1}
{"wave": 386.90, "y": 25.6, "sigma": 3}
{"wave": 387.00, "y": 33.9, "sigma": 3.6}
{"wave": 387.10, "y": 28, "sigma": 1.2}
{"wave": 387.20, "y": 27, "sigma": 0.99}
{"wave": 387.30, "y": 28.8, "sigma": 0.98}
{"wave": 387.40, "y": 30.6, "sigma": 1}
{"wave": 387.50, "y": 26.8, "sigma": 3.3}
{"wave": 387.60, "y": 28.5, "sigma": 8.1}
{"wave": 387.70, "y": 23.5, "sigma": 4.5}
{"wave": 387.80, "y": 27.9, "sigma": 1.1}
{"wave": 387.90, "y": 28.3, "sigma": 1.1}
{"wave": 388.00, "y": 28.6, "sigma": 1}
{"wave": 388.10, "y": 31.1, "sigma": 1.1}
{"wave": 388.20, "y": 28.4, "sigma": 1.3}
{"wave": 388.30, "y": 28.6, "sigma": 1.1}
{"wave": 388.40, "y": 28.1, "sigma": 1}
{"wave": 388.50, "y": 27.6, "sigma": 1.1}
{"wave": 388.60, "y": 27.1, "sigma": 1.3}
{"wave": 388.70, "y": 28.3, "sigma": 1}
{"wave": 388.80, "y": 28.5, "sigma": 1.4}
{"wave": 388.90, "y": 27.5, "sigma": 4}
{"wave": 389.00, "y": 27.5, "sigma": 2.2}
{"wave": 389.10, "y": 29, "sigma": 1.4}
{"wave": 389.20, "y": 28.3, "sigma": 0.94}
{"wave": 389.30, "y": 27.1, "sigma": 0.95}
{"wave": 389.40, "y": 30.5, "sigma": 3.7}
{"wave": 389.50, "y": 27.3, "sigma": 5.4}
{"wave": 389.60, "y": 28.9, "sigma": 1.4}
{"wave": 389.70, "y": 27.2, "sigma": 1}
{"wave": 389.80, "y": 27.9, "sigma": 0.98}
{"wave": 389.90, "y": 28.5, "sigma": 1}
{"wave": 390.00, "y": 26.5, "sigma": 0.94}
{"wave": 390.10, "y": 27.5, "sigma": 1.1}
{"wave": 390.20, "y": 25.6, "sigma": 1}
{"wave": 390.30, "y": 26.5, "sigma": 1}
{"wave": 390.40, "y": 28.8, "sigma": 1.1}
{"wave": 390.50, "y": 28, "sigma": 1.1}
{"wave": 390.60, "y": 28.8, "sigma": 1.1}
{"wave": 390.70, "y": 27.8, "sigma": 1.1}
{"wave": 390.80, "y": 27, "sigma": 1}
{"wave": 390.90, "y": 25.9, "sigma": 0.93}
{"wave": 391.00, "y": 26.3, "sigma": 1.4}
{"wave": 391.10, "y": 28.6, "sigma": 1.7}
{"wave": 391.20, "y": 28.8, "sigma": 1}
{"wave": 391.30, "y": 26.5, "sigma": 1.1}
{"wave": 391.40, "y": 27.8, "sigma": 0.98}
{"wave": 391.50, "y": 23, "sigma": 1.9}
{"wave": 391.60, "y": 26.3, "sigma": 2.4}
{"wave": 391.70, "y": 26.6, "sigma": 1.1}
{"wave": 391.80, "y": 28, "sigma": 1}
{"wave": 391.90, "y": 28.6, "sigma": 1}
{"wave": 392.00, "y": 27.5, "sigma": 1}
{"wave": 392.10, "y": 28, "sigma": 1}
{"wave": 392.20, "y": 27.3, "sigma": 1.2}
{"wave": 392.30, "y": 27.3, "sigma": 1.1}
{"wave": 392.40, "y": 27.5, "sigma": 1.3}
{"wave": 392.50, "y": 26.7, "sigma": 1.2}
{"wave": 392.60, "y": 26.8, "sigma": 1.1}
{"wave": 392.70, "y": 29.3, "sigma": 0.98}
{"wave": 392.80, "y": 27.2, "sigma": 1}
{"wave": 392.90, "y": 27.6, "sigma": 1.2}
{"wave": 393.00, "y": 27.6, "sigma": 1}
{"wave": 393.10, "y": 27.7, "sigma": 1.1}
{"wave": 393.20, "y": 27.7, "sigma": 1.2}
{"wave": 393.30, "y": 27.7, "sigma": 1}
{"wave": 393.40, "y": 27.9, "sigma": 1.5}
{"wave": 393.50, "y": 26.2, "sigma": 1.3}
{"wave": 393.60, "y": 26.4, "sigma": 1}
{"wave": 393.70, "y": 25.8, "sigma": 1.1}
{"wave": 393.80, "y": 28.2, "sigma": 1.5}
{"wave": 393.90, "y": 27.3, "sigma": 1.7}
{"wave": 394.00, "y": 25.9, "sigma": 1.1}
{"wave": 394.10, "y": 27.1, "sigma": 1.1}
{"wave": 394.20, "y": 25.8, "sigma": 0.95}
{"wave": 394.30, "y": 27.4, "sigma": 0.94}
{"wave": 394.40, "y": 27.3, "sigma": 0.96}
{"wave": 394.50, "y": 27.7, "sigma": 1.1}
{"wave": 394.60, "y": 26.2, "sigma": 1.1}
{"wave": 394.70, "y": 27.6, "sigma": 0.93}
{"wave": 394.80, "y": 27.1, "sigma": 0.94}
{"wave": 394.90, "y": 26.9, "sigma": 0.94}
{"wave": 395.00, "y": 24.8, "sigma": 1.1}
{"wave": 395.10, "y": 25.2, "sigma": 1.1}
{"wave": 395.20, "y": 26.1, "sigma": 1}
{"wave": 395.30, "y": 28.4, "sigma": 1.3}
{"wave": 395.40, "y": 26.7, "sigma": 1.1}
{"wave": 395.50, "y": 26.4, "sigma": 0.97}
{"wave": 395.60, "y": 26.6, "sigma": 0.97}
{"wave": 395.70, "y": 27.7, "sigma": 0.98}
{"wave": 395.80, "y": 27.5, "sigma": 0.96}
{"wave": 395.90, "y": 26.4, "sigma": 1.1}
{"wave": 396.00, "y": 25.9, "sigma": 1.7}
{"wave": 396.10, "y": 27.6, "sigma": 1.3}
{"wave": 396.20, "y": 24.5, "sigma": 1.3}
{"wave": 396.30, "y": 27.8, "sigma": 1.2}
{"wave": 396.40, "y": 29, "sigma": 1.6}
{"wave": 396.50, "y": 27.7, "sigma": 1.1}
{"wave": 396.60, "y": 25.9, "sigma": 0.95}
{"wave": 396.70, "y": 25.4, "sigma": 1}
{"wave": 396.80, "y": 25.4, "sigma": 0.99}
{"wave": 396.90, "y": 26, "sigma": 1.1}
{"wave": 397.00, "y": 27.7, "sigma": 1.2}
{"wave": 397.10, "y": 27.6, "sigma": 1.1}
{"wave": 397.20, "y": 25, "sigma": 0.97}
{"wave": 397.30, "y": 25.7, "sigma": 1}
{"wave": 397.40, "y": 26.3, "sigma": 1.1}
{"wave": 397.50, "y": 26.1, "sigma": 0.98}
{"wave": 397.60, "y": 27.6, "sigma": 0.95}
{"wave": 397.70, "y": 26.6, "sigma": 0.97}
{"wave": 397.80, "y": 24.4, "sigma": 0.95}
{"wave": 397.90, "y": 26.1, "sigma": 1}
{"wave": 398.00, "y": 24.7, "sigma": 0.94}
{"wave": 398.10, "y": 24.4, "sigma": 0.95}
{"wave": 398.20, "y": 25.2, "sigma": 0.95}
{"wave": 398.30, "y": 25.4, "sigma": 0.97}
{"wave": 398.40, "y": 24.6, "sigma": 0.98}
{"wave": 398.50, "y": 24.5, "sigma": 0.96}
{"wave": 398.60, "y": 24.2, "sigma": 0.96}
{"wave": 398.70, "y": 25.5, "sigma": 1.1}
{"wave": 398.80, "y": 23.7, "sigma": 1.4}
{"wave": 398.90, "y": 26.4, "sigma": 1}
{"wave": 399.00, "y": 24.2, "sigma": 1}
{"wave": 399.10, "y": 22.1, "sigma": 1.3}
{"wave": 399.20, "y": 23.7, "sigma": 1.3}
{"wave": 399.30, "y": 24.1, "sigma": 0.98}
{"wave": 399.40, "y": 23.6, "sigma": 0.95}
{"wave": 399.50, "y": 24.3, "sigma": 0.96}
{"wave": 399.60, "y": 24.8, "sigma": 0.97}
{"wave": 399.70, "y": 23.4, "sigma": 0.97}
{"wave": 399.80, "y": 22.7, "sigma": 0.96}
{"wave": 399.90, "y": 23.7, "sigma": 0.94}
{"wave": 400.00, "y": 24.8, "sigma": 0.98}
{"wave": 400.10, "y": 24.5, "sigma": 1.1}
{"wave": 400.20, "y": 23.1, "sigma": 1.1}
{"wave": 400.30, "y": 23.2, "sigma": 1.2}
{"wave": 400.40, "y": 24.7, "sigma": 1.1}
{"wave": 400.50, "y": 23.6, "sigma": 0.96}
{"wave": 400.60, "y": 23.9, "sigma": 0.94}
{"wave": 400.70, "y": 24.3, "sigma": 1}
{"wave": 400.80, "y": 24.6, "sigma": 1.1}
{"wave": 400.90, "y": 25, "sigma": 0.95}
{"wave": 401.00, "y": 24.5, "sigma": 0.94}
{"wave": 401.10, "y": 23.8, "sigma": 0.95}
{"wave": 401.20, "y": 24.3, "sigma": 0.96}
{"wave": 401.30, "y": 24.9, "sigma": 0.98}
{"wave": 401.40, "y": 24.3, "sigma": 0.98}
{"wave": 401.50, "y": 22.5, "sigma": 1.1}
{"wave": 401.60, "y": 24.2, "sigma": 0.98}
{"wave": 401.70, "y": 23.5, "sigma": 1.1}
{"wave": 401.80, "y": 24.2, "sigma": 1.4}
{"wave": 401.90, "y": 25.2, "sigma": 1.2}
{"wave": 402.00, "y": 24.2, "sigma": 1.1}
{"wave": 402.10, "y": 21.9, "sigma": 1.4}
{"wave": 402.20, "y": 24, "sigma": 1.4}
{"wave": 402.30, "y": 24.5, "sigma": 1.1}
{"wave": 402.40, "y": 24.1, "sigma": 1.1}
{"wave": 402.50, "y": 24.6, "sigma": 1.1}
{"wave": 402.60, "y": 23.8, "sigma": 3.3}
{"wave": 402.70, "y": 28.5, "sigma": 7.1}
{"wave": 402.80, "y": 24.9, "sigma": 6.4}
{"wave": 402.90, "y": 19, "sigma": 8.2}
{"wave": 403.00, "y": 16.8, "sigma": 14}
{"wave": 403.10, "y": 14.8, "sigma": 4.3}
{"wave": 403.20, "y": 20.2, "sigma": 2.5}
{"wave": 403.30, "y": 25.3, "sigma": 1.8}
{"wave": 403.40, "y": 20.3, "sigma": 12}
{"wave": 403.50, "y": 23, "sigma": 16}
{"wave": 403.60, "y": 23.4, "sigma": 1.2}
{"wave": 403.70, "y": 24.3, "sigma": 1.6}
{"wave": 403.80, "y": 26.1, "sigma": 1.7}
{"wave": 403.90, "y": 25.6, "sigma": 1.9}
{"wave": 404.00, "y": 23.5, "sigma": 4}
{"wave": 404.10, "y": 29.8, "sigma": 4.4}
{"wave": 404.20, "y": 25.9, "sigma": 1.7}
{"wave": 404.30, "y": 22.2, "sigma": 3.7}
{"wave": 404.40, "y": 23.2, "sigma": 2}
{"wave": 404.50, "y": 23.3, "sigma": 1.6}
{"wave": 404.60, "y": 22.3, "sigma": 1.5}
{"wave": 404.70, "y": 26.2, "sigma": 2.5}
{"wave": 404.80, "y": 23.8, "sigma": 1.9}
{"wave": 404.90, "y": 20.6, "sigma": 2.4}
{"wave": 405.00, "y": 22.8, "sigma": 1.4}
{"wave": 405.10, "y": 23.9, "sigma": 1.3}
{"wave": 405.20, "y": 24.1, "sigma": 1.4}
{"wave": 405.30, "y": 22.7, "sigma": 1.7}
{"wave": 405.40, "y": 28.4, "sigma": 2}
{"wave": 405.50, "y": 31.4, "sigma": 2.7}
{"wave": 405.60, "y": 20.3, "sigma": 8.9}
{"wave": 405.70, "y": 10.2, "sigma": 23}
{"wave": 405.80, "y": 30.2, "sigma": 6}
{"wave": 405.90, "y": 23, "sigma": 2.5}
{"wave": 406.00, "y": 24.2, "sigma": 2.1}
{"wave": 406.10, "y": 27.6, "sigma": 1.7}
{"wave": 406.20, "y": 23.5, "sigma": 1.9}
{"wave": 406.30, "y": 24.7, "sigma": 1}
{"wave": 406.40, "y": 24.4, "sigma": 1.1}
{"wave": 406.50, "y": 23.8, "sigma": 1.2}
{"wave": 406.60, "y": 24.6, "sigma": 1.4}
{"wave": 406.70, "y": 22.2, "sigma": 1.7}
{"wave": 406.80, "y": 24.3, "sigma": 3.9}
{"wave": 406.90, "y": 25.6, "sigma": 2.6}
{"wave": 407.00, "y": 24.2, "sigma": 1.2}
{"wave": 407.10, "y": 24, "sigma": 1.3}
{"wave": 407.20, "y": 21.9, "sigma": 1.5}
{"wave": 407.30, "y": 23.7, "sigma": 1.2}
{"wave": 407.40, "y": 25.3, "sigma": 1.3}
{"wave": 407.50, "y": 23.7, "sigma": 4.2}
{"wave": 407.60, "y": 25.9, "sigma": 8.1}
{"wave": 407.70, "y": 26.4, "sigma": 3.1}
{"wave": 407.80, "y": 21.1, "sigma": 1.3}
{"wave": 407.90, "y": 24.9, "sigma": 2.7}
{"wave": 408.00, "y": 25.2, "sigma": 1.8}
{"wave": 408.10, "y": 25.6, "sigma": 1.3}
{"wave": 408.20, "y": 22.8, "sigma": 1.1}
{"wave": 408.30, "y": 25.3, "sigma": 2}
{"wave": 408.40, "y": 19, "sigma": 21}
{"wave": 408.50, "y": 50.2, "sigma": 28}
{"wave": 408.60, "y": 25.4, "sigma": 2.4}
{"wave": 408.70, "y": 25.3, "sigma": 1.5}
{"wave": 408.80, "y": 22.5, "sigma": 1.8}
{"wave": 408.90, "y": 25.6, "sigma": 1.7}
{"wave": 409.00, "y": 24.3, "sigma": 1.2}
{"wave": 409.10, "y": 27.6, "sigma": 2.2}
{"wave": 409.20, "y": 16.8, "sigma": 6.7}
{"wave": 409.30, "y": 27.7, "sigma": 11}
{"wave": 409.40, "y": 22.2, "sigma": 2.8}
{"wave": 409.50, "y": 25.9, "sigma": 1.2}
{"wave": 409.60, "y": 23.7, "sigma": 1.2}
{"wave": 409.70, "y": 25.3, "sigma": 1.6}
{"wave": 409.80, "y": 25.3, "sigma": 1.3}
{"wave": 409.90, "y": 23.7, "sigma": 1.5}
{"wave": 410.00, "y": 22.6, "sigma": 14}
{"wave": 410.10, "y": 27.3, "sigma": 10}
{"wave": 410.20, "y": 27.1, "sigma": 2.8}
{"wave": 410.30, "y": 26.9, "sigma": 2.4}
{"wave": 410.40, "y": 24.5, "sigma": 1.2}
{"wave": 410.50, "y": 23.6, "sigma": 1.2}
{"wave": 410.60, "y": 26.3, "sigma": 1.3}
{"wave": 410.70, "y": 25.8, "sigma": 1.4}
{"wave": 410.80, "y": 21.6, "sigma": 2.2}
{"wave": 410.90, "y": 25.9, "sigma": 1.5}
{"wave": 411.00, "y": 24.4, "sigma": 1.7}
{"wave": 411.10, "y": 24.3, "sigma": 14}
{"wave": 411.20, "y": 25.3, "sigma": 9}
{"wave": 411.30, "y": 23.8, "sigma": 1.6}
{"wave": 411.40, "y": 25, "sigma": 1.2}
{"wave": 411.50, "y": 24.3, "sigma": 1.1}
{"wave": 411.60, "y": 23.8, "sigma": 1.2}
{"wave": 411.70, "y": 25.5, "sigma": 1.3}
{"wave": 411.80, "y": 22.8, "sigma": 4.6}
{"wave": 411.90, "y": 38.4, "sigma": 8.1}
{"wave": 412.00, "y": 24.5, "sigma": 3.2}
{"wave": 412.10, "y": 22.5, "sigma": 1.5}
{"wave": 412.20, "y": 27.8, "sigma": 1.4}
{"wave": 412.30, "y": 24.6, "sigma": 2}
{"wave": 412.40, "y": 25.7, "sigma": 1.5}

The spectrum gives 23.3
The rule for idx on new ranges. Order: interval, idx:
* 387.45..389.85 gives 26.7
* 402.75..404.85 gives 19.7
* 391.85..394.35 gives 26.5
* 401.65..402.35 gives 23.0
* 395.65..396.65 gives 25.8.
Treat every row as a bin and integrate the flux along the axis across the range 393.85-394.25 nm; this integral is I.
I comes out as 10.6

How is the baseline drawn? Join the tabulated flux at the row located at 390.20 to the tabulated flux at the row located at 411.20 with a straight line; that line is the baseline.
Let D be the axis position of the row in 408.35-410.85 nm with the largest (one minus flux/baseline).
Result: 409.20 nm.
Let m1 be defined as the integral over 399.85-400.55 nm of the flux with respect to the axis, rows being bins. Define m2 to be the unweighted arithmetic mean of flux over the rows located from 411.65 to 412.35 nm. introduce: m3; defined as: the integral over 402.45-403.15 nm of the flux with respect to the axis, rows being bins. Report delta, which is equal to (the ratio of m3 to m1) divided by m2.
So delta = 0.034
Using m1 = 16.8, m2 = 26.6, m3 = 15.2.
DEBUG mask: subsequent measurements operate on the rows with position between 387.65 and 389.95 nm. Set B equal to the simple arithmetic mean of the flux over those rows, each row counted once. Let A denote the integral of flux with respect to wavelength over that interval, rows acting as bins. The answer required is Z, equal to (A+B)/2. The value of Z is 46.3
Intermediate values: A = 64.6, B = 28.1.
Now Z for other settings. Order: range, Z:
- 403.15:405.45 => 39.5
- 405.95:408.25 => 40.1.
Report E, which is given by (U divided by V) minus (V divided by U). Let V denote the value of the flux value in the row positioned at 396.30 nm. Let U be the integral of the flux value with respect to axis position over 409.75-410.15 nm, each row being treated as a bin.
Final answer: -2.5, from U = 9.9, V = 27.8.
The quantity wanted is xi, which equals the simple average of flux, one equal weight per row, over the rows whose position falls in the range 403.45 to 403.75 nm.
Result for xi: 23.6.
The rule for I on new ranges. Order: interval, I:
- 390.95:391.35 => 11.0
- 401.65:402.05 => 9.7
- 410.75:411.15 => 9.6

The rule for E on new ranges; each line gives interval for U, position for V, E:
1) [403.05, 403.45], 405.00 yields -2.5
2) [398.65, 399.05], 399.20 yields -2.0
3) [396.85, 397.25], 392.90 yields -2.2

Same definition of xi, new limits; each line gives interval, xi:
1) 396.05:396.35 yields 26.6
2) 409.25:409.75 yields 25.0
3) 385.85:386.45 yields 32.3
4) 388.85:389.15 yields 28.0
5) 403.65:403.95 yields 25.3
